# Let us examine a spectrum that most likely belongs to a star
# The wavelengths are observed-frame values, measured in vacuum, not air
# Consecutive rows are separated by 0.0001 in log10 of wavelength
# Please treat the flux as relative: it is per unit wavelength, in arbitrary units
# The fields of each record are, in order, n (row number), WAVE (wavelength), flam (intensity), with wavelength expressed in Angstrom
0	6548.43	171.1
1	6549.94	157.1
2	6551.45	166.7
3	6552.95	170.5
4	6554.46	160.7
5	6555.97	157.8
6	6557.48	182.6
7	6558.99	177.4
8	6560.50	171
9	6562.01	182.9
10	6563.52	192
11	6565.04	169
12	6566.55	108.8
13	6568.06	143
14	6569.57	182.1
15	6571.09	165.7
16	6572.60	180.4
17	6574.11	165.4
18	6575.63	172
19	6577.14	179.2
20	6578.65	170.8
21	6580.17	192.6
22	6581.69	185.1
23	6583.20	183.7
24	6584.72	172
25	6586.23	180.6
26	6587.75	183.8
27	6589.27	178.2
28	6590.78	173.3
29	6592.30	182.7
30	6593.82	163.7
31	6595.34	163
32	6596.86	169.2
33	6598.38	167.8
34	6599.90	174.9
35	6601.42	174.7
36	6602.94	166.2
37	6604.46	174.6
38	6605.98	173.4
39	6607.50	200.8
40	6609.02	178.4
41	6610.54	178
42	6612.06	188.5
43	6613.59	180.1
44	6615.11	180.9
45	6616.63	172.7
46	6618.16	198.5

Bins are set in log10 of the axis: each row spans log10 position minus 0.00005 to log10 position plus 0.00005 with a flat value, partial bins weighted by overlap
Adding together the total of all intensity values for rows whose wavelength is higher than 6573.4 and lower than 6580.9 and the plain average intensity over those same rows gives 1056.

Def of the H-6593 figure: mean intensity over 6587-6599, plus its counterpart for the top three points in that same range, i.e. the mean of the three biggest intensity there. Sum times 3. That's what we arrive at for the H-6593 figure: 1063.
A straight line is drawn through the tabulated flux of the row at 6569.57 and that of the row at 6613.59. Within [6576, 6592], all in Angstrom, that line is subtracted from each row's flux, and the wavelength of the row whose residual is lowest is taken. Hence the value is 6578.65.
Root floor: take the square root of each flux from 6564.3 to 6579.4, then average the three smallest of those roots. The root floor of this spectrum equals 11.7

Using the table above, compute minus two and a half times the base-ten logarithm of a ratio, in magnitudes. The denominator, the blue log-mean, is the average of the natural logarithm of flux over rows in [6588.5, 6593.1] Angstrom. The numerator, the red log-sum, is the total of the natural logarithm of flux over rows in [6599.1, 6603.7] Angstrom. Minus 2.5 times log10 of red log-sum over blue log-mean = -1.19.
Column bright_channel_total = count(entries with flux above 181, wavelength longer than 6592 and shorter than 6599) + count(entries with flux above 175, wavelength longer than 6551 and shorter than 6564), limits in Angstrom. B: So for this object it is 5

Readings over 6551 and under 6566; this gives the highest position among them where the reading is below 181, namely 6565.04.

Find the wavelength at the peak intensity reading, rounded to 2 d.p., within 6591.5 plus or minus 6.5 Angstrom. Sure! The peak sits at 6587.75 Angstrom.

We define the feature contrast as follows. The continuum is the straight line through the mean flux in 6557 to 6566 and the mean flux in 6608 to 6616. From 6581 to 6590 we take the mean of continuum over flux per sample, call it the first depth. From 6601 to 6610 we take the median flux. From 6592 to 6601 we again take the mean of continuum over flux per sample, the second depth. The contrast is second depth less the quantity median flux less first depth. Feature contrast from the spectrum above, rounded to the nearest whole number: -173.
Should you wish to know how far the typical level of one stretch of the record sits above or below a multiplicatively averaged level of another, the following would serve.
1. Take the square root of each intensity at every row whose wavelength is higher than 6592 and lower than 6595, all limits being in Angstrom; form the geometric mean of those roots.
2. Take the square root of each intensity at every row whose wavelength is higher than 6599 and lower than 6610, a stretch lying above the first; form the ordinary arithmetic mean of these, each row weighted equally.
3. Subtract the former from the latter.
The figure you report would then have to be 0.17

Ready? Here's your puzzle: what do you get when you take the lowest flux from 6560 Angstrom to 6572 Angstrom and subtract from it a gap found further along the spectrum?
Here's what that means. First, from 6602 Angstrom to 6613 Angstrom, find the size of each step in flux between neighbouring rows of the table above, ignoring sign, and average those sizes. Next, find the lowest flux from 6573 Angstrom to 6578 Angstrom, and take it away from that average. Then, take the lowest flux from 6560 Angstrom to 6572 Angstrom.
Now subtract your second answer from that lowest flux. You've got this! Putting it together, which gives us 262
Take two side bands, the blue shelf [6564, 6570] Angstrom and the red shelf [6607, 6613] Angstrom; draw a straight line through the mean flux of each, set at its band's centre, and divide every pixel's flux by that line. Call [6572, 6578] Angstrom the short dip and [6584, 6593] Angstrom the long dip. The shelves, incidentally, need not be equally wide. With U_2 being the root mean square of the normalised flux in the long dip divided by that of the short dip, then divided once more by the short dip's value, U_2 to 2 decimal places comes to 0.86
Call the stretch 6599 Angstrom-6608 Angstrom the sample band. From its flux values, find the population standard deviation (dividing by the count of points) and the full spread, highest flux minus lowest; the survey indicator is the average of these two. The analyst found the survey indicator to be 23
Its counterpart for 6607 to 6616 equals 15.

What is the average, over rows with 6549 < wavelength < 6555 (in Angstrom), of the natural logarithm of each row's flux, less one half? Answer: 4.60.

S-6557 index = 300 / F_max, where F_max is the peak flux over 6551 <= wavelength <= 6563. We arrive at 1.64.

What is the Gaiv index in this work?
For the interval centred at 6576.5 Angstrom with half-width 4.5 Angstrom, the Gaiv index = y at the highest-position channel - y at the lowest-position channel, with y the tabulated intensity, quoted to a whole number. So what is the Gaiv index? 12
